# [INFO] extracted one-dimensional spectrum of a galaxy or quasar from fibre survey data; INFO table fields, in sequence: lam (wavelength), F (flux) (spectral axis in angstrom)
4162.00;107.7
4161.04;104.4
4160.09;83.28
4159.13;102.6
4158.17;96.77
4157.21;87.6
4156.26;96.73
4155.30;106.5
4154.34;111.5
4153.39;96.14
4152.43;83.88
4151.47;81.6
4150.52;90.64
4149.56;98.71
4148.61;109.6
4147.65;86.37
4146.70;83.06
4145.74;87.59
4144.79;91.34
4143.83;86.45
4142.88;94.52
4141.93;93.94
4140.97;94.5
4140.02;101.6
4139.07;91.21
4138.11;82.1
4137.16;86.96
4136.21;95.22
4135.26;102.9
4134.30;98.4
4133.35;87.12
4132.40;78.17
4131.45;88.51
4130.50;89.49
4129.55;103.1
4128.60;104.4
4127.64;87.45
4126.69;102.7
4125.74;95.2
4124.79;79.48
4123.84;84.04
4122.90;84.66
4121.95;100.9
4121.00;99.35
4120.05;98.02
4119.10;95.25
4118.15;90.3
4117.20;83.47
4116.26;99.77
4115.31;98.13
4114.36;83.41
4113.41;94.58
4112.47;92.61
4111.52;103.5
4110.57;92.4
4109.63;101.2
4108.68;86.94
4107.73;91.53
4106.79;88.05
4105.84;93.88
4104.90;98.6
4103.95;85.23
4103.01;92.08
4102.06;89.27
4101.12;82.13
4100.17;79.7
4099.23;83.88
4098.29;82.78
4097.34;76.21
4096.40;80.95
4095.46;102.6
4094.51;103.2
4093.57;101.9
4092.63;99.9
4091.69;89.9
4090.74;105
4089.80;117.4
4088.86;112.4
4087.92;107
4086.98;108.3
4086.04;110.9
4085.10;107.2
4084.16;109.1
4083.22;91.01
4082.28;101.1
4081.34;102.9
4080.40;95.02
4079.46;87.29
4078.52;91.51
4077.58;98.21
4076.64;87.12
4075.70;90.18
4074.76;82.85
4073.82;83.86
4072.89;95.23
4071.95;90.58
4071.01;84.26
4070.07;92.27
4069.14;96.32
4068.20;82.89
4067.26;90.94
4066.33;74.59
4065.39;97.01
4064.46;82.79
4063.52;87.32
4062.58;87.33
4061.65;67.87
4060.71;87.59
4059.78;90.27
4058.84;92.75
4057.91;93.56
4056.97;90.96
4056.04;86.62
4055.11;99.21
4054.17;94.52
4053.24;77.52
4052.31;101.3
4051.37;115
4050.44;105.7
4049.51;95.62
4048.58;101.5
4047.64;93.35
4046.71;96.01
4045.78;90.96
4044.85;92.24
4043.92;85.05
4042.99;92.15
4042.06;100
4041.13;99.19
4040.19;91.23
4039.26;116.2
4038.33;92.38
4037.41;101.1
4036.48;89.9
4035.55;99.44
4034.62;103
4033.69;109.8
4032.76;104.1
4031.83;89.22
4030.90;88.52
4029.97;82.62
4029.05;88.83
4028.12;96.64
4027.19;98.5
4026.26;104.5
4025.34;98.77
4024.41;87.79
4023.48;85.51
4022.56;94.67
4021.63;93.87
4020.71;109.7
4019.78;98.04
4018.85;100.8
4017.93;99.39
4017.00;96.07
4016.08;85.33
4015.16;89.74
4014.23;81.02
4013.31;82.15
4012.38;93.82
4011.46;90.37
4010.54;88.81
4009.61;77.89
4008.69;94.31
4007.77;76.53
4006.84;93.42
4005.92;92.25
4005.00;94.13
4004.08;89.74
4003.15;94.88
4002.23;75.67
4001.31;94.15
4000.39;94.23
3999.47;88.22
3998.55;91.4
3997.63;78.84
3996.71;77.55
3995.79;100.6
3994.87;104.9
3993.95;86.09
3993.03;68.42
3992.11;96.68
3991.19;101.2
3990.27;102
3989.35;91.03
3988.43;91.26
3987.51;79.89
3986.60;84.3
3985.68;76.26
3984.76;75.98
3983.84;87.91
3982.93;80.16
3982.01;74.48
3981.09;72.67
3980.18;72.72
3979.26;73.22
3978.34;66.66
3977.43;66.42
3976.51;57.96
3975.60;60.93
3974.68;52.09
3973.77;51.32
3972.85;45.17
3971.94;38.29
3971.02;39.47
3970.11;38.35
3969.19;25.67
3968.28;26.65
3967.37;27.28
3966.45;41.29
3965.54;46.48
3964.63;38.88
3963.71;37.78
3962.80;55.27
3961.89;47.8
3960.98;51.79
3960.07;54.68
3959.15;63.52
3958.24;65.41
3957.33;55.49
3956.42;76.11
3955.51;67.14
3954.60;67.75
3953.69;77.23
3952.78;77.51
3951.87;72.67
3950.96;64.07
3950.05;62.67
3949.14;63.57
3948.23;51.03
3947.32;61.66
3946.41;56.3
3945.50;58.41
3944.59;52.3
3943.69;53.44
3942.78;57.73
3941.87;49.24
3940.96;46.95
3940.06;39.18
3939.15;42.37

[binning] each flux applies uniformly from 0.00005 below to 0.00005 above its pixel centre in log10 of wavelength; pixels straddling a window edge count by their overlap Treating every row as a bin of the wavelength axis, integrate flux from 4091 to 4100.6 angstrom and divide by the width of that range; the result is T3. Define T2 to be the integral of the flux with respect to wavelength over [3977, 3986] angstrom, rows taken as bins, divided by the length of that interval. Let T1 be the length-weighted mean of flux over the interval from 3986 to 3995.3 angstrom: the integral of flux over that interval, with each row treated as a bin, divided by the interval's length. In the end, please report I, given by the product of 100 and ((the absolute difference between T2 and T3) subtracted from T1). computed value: 7449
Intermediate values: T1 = 90.3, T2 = 75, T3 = 90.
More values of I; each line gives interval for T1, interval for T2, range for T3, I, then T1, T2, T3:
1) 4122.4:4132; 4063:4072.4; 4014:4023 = 8450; 91.9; 88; 95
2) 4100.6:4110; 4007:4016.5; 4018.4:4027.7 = 7971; 90.7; 86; 97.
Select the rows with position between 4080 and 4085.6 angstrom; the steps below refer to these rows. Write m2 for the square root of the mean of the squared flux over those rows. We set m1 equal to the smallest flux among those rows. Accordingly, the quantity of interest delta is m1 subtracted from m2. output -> 10.2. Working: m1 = 91.01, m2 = 101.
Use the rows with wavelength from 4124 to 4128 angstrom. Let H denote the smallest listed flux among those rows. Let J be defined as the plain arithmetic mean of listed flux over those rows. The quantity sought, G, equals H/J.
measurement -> 0.87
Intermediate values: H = 79.48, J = 91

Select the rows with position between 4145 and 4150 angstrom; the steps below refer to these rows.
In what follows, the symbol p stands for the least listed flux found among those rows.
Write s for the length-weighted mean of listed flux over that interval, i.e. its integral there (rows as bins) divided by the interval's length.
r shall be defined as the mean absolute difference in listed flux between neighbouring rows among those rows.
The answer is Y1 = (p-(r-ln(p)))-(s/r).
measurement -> 68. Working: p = 83.06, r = 10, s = 93.0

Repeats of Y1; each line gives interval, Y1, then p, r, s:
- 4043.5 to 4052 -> 68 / 85.05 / 6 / 97.4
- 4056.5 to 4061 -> 47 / 87.59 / 2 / 91.2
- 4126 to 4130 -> 72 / 87.45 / 11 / 99.0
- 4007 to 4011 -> 60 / 76.53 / 15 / 84.9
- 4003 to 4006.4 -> 66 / 89.74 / 4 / 92.5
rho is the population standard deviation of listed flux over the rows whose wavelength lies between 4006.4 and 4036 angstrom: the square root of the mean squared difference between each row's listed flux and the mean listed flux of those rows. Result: 8.4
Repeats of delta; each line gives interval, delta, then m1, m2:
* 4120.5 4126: 11.5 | 79.48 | 91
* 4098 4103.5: 5.4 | 79.7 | 85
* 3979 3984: 4.4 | 72.67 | 77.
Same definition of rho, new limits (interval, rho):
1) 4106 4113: 5.8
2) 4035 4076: 8.9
